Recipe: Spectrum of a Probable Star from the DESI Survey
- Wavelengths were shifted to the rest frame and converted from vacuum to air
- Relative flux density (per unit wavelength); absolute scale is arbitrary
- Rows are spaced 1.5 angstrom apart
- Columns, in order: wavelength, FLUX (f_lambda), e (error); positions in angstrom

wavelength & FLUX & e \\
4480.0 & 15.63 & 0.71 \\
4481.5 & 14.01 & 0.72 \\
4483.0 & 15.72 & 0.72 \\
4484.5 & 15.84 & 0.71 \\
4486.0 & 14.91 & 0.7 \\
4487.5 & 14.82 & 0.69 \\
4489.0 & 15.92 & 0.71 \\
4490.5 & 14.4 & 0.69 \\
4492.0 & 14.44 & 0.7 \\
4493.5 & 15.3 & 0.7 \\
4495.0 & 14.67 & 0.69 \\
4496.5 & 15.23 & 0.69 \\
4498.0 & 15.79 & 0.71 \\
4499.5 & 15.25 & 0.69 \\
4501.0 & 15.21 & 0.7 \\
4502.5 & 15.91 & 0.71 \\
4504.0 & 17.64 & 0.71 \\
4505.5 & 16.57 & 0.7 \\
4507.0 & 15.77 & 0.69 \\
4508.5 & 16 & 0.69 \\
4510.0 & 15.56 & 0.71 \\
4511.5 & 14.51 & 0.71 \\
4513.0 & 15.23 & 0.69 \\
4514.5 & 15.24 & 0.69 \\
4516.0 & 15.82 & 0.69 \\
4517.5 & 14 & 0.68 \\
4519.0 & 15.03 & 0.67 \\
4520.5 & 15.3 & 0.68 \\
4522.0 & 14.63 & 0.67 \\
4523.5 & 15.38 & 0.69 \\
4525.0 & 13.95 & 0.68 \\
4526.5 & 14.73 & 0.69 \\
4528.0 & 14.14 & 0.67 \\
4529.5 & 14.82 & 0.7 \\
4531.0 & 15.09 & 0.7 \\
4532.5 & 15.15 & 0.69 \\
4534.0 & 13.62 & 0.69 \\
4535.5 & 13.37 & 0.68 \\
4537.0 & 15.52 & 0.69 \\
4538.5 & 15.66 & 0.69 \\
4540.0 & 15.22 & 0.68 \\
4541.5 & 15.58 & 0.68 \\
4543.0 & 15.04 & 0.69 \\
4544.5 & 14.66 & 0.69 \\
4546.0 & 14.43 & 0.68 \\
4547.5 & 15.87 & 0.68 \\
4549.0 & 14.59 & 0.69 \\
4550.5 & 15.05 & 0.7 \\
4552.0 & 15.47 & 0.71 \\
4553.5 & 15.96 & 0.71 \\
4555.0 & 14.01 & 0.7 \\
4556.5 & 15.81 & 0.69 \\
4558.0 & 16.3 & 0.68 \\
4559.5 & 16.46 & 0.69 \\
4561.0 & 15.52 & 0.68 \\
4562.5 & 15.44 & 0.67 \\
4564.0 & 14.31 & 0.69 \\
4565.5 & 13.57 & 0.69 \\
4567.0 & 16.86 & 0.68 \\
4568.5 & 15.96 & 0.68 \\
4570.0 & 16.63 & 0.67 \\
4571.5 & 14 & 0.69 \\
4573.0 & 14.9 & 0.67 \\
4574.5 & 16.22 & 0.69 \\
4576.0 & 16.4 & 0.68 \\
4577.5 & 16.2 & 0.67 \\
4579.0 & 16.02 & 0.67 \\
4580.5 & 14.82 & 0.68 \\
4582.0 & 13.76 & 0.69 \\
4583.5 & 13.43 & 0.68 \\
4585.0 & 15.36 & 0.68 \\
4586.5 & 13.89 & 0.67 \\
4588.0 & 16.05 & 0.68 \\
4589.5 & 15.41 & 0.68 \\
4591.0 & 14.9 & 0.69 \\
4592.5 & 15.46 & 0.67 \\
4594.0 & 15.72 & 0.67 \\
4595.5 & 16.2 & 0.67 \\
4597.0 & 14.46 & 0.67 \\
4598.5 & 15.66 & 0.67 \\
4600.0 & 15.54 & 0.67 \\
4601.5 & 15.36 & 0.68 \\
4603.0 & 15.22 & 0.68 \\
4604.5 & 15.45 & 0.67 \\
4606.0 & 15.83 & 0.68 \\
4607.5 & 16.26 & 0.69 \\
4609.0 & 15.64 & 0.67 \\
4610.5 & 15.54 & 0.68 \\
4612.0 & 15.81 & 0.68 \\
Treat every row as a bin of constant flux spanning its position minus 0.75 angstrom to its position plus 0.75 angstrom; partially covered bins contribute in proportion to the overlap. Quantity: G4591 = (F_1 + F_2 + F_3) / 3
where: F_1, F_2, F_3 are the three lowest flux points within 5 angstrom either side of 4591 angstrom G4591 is 14.7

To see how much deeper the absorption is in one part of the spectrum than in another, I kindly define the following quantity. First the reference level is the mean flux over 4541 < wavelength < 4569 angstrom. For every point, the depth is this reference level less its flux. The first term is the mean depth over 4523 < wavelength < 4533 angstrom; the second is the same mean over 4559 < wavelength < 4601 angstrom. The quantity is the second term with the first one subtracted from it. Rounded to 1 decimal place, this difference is -0.6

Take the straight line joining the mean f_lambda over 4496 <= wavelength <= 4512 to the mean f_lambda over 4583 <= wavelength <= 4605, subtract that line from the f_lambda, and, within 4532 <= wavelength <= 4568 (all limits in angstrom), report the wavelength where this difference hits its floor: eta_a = 4535.5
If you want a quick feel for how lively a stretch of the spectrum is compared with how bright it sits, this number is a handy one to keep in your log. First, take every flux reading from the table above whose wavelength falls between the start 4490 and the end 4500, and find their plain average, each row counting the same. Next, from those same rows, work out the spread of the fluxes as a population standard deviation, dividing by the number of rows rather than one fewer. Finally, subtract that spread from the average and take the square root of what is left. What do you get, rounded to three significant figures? 3.81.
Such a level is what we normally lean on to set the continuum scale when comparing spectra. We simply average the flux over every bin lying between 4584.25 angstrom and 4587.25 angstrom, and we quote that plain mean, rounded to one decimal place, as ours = 14.6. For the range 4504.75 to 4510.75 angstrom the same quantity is 16.0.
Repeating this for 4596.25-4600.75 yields 15.2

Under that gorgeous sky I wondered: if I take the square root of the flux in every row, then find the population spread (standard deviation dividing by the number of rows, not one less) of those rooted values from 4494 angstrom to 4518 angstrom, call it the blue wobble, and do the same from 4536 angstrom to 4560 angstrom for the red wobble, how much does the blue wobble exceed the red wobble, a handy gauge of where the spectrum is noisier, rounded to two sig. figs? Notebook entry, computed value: 0.018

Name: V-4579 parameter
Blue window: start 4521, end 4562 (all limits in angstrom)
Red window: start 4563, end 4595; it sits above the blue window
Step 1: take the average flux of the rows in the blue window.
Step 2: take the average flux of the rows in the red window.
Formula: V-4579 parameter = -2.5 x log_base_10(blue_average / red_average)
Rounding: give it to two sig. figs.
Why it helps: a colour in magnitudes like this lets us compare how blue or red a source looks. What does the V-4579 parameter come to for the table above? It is 0.014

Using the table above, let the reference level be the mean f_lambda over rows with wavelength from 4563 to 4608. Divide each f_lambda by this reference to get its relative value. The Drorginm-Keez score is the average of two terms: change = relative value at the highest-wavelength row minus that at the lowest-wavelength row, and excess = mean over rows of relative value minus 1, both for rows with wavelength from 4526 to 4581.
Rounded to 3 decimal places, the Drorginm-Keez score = 0.000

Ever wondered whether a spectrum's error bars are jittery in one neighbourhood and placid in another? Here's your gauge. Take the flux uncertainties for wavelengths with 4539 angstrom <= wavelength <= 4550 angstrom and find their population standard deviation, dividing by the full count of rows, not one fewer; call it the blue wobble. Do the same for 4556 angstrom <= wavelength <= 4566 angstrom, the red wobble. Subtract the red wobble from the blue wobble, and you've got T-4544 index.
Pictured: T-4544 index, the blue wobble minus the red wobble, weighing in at -0.0023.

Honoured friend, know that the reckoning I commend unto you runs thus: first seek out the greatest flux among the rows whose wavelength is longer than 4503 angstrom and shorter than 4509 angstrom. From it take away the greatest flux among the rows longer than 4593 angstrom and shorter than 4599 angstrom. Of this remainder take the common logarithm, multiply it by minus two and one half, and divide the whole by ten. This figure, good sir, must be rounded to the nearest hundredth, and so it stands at -0.04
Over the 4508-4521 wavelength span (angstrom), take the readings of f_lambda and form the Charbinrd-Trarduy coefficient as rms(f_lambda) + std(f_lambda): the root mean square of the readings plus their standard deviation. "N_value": 15.8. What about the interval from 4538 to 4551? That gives 15.6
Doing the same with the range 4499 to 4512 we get 16.7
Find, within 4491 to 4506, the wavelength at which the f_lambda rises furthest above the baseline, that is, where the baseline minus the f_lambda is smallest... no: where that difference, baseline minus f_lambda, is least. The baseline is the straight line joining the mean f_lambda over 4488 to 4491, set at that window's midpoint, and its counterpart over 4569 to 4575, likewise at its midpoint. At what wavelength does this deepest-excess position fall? 4504.0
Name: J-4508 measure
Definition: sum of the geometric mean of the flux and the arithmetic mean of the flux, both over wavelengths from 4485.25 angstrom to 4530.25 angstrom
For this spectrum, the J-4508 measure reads 30.4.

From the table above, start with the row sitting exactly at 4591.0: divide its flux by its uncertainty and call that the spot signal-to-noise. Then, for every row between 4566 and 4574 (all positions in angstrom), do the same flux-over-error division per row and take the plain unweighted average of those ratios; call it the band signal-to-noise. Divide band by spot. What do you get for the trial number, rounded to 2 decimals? 1.07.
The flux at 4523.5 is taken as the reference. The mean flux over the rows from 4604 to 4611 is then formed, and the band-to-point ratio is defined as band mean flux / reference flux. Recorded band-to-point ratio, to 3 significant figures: 1.02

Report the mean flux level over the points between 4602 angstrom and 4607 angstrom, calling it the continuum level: 15.5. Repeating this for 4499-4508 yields 16.1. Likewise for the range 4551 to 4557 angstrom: 15.3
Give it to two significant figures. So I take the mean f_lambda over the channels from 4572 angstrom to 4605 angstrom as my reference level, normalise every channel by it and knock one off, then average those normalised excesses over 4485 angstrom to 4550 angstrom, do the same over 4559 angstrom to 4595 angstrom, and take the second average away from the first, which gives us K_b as -0.012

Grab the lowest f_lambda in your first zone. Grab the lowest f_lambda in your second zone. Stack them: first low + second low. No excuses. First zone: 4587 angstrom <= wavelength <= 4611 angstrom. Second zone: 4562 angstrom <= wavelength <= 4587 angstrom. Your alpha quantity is 27.9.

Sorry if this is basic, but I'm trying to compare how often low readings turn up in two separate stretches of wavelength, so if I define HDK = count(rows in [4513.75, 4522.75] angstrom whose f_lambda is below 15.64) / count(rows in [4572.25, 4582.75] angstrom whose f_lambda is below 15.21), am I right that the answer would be 1.7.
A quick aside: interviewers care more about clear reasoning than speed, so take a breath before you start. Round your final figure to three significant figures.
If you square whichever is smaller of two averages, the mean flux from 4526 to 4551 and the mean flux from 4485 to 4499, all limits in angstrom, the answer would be 221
